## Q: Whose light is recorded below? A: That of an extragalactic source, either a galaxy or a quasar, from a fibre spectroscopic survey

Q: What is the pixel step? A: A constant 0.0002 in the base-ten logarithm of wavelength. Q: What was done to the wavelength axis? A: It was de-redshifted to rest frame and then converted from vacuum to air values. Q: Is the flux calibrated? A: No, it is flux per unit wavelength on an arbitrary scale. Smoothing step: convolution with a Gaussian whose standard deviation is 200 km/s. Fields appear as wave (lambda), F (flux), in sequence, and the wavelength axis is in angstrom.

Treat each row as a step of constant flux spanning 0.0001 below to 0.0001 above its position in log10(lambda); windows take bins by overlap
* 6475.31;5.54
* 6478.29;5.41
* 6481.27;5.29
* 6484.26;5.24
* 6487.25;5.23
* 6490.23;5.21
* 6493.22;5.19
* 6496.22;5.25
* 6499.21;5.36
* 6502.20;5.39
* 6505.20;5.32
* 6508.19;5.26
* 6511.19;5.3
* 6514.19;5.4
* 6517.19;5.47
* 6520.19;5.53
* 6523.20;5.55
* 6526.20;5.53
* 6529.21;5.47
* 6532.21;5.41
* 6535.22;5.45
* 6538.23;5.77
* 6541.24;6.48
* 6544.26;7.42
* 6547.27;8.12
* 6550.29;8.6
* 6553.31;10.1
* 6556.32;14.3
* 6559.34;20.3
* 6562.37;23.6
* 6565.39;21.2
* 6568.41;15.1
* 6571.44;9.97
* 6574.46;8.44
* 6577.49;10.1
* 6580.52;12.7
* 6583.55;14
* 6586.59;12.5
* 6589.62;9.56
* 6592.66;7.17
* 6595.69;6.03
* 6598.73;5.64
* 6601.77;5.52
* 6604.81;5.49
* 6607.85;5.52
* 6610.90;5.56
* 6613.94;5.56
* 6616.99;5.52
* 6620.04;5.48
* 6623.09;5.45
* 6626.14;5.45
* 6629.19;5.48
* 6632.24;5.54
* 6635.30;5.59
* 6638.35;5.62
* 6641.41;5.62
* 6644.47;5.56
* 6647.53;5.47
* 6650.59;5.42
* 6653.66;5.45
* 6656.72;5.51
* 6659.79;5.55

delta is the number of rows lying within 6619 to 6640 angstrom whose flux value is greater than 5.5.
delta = 3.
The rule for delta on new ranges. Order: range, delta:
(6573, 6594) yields 7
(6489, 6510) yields 0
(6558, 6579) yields 7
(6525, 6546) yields 4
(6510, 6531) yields 3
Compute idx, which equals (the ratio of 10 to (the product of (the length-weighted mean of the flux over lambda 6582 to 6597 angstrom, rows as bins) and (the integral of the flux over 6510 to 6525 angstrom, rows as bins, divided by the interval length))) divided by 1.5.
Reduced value 0.12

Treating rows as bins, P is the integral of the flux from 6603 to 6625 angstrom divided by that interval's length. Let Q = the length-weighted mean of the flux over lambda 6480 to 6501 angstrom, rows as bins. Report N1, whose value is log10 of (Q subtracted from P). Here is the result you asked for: -0.6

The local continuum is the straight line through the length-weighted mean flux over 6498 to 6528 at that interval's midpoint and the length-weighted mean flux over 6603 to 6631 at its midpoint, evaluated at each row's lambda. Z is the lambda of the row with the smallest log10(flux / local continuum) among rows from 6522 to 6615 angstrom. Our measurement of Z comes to 6532.21 angstrom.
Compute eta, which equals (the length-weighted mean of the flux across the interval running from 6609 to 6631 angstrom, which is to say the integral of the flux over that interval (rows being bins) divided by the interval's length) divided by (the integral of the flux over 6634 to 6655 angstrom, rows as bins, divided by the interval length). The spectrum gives 1.0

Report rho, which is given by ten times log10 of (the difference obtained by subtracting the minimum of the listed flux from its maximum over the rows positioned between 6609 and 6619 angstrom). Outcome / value -14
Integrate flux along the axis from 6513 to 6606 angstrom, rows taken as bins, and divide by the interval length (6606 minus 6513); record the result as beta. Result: 9.4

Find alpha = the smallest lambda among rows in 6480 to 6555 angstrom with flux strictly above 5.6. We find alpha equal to 6538.23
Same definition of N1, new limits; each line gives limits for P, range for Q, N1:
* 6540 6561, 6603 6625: 0.7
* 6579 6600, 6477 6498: 0.6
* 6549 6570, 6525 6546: 1.0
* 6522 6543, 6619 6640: -0.8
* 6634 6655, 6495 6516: -0.7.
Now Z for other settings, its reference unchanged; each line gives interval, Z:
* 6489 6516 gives 6493.22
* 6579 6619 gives 6604.81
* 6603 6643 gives 6626.14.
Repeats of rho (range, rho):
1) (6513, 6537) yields -8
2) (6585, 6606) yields 8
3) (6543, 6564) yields 12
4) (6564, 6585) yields 11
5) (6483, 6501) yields -8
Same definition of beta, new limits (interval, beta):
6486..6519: 5.3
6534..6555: 7.5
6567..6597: 10.6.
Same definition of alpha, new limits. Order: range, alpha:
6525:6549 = 6538.23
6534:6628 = 6538.23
